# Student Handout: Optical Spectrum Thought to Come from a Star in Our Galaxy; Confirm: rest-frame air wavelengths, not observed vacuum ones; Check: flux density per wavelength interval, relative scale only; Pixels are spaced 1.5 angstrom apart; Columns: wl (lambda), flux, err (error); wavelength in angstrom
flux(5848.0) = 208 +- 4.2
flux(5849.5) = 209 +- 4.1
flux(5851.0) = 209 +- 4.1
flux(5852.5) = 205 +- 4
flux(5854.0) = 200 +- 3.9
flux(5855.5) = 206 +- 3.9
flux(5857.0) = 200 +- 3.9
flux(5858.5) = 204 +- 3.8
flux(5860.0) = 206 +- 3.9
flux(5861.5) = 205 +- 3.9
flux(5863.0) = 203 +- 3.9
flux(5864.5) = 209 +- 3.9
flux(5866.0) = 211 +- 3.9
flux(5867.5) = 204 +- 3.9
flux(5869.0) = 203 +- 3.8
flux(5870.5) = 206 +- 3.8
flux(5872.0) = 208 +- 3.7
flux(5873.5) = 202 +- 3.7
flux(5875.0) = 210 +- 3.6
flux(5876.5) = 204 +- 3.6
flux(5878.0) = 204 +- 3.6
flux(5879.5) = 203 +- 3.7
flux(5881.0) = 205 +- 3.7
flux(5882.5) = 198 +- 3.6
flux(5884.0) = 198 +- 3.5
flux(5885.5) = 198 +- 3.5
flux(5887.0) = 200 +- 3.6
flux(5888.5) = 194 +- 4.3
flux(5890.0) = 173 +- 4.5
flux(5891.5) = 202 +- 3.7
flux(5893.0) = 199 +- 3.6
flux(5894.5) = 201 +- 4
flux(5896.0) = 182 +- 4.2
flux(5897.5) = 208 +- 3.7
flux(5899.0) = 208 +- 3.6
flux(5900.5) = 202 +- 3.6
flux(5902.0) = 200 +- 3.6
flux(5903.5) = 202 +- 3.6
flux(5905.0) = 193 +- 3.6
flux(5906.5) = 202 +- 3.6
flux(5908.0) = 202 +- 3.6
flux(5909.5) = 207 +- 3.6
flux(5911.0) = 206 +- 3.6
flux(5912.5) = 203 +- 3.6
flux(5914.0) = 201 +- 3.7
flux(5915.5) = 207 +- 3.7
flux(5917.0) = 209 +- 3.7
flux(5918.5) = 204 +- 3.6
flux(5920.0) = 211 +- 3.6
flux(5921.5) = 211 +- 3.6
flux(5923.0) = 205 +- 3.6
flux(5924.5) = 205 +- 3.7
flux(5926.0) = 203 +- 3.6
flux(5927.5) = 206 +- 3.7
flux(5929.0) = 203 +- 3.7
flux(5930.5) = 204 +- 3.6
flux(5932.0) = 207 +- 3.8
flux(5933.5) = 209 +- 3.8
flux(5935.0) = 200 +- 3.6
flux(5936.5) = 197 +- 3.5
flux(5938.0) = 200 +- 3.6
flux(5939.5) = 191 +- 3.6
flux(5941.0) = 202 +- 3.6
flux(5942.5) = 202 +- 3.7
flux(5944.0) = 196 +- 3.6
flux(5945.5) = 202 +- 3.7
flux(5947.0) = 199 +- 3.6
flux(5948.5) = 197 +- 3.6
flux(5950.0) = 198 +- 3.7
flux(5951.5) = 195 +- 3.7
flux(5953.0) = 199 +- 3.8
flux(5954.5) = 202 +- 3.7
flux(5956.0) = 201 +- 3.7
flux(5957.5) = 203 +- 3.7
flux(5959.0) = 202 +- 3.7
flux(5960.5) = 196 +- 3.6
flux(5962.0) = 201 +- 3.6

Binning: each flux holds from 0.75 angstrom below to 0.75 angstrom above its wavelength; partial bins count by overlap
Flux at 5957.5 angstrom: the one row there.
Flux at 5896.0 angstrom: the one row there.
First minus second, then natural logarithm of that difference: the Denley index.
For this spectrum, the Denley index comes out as 3.0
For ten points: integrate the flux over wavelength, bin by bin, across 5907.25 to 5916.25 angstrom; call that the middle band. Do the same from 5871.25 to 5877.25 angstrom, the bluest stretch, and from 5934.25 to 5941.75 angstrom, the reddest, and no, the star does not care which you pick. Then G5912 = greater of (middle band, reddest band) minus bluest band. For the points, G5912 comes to 603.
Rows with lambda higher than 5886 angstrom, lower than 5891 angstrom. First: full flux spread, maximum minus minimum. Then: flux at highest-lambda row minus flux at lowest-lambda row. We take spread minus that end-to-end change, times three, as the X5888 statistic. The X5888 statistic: 162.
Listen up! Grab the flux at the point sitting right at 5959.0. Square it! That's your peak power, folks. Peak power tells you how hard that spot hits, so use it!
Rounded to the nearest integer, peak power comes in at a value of 40804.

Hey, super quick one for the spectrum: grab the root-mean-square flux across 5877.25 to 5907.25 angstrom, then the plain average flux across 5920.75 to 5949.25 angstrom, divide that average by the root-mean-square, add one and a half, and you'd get 2.52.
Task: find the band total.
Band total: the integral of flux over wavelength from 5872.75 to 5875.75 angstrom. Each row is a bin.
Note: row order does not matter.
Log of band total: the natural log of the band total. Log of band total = 6.426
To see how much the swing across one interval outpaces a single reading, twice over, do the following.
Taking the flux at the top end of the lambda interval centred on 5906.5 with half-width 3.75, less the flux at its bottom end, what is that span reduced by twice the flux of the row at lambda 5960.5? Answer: -387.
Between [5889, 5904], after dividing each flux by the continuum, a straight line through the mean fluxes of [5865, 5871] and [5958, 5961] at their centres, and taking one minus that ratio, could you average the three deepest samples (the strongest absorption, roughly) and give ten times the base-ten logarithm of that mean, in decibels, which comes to -10.2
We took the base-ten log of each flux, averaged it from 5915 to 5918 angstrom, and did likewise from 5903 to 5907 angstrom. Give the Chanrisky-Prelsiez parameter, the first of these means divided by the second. 1.01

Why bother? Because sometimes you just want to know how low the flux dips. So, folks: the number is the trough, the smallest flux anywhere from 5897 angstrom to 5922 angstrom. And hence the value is 193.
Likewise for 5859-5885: 198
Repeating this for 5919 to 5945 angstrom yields 191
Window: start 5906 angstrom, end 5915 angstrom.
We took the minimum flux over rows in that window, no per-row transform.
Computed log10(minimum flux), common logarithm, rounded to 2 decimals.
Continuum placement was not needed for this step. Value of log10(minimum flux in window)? 2.30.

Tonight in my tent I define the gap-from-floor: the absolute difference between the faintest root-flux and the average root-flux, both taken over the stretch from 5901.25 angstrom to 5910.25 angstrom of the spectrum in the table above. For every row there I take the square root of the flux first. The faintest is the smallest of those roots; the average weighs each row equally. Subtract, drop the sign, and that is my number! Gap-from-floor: 0.28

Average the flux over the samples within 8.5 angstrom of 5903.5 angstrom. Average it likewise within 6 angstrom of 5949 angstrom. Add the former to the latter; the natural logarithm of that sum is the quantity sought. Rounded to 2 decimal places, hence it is 5.99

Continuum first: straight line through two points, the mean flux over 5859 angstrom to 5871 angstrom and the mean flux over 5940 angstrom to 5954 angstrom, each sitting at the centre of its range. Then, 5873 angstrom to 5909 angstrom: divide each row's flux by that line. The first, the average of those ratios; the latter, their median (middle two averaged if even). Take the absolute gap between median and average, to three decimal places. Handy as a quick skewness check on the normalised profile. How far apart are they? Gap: 0.010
